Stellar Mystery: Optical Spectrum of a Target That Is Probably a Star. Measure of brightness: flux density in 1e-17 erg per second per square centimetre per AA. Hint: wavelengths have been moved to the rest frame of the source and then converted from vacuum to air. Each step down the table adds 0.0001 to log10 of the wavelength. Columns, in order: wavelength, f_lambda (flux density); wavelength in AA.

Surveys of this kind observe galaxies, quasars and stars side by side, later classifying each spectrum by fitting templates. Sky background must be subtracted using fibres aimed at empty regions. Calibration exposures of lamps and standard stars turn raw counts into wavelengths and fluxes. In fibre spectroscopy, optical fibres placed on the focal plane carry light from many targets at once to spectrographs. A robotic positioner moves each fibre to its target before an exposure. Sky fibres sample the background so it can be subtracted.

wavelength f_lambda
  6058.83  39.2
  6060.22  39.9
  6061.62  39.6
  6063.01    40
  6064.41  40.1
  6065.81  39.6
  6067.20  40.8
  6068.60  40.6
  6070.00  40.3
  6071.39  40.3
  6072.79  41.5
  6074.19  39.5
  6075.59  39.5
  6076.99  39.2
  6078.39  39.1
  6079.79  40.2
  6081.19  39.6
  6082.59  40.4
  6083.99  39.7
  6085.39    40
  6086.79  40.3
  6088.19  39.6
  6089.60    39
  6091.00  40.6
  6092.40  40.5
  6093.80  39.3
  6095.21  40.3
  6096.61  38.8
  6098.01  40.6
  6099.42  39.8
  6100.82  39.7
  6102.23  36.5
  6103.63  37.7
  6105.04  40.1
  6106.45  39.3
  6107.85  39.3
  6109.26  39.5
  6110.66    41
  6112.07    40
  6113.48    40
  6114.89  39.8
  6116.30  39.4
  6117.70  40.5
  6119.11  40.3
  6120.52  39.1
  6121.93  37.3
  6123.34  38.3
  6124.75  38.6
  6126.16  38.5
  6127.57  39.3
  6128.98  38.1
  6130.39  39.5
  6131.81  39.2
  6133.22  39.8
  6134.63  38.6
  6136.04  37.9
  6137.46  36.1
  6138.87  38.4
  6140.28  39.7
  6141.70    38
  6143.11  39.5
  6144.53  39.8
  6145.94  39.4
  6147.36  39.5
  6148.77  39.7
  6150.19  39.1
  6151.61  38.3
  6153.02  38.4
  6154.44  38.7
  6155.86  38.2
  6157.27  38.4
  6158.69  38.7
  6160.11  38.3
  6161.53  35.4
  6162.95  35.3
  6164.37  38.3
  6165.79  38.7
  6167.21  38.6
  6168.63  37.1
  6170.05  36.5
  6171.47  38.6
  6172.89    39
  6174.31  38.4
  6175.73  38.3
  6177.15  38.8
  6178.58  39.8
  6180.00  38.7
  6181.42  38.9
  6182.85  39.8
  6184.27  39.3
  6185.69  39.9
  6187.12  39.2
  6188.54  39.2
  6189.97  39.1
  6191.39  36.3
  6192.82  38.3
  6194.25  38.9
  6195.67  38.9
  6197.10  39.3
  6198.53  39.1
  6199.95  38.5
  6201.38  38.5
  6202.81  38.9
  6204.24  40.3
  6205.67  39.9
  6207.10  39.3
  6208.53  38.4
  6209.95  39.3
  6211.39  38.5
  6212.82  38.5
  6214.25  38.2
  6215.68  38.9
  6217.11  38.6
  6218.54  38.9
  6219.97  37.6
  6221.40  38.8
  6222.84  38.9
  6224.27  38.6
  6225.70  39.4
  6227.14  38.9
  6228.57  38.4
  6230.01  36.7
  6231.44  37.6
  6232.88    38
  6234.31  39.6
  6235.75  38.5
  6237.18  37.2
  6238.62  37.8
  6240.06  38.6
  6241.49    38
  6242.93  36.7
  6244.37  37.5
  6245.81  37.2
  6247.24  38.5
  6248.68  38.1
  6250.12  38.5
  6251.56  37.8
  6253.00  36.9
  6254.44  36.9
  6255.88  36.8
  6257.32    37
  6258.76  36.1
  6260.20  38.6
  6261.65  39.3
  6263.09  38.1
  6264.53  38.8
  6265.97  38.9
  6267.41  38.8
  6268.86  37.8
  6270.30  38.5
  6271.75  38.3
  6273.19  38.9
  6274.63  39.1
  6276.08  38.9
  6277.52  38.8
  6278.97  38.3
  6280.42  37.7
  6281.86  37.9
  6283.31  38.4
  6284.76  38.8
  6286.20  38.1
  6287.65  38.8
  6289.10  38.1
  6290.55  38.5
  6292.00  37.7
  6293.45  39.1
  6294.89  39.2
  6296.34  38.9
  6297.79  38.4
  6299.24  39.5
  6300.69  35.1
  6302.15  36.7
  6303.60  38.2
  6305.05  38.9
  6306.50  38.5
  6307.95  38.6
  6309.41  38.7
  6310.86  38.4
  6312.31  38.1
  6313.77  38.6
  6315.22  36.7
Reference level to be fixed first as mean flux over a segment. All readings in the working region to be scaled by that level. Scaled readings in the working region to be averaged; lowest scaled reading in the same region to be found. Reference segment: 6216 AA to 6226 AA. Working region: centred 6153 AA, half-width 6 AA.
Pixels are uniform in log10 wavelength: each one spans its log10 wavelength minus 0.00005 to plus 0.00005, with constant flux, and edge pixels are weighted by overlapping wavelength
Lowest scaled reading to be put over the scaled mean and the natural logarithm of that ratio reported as -0.015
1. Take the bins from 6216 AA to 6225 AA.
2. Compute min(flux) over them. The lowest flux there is 37.6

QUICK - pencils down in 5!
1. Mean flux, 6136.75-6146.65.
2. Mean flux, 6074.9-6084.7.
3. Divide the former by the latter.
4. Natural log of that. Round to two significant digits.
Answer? -0.025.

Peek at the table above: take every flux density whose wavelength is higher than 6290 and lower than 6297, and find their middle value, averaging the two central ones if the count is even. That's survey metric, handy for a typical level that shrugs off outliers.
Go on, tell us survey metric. 38.9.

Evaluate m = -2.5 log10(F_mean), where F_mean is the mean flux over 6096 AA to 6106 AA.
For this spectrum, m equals -3.978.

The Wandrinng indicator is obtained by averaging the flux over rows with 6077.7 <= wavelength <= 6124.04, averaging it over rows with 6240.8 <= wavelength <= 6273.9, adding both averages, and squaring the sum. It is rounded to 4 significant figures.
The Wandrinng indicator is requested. 6003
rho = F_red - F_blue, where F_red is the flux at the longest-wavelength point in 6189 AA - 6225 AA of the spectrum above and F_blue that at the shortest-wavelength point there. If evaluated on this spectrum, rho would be -0.5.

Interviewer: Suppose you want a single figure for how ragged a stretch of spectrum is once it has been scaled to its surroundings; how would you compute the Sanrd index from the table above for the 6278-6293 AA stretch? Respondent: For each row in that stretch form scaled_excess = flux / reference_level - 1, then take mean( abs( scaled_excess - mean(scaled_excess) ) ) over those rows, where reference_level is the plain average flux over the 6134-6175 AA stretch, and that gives 0.009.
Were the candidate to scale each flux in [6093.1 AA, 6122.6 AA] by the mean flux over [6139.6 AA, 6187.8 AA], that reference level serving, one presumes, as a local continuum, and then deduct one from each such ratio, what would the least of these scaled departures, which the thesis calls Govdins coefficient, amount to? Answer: -0.054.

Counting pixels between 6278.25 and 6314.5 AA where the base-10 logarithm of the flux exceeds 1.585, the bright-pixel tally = 12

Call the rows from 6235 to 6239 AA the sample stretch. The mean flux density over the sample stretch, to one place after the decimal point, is 37.8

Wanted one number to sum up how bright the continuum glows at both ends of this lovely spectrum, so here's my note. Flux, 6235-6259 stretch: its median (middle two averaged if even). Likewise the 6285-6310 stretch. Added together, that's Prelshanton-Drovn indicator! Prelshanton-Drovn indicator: 76.0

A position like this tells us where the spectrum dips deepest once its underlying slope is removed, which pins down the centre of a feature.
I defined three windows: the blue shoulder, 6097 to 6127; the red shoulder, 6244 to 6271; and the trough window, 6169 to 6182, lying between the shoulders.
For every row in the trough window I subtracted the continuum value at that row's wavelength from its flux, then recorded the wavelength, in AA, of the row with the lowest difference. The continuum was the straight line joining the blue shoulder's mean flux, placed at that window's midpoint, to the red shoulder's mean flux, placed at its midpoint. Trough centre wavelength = 6170.05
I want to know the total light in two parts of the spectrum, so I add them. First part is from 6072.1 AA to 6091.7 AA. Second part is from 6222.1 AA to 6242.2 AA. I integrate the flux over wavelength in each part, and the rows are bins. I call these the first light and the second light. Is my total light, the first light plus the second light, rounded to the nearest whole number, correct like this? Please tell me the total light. 1551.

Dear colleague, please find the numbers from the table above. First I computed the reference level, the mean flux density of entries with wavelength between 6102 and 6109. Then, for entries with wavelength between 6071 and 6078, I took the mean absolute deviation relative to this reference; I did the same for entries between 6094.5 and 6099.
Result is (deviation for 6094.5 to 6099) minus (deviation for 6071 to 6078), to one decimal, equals -0.1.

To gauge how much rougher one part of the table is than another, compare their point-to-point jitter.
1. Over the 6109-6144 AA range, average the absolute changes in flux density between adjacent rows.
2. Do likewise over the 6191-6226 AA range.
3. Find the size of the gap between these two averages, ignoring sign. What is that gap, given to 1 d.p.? 0.4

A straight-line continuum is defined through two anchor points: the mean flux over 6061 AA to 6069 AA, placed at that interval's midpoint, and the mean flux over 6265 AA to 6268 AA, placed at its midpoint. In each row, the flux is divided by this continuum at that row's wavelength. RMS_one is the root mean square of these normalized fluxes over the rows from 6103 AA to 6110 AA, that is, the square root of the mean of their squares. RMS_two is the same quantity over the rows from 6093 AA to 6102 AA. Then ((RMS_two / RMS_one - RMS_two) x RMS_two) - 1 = -0.983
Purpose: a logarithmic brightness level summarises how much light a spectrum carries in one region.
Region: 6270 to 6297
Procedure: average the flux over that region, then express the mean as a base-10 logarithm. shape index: 1.59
